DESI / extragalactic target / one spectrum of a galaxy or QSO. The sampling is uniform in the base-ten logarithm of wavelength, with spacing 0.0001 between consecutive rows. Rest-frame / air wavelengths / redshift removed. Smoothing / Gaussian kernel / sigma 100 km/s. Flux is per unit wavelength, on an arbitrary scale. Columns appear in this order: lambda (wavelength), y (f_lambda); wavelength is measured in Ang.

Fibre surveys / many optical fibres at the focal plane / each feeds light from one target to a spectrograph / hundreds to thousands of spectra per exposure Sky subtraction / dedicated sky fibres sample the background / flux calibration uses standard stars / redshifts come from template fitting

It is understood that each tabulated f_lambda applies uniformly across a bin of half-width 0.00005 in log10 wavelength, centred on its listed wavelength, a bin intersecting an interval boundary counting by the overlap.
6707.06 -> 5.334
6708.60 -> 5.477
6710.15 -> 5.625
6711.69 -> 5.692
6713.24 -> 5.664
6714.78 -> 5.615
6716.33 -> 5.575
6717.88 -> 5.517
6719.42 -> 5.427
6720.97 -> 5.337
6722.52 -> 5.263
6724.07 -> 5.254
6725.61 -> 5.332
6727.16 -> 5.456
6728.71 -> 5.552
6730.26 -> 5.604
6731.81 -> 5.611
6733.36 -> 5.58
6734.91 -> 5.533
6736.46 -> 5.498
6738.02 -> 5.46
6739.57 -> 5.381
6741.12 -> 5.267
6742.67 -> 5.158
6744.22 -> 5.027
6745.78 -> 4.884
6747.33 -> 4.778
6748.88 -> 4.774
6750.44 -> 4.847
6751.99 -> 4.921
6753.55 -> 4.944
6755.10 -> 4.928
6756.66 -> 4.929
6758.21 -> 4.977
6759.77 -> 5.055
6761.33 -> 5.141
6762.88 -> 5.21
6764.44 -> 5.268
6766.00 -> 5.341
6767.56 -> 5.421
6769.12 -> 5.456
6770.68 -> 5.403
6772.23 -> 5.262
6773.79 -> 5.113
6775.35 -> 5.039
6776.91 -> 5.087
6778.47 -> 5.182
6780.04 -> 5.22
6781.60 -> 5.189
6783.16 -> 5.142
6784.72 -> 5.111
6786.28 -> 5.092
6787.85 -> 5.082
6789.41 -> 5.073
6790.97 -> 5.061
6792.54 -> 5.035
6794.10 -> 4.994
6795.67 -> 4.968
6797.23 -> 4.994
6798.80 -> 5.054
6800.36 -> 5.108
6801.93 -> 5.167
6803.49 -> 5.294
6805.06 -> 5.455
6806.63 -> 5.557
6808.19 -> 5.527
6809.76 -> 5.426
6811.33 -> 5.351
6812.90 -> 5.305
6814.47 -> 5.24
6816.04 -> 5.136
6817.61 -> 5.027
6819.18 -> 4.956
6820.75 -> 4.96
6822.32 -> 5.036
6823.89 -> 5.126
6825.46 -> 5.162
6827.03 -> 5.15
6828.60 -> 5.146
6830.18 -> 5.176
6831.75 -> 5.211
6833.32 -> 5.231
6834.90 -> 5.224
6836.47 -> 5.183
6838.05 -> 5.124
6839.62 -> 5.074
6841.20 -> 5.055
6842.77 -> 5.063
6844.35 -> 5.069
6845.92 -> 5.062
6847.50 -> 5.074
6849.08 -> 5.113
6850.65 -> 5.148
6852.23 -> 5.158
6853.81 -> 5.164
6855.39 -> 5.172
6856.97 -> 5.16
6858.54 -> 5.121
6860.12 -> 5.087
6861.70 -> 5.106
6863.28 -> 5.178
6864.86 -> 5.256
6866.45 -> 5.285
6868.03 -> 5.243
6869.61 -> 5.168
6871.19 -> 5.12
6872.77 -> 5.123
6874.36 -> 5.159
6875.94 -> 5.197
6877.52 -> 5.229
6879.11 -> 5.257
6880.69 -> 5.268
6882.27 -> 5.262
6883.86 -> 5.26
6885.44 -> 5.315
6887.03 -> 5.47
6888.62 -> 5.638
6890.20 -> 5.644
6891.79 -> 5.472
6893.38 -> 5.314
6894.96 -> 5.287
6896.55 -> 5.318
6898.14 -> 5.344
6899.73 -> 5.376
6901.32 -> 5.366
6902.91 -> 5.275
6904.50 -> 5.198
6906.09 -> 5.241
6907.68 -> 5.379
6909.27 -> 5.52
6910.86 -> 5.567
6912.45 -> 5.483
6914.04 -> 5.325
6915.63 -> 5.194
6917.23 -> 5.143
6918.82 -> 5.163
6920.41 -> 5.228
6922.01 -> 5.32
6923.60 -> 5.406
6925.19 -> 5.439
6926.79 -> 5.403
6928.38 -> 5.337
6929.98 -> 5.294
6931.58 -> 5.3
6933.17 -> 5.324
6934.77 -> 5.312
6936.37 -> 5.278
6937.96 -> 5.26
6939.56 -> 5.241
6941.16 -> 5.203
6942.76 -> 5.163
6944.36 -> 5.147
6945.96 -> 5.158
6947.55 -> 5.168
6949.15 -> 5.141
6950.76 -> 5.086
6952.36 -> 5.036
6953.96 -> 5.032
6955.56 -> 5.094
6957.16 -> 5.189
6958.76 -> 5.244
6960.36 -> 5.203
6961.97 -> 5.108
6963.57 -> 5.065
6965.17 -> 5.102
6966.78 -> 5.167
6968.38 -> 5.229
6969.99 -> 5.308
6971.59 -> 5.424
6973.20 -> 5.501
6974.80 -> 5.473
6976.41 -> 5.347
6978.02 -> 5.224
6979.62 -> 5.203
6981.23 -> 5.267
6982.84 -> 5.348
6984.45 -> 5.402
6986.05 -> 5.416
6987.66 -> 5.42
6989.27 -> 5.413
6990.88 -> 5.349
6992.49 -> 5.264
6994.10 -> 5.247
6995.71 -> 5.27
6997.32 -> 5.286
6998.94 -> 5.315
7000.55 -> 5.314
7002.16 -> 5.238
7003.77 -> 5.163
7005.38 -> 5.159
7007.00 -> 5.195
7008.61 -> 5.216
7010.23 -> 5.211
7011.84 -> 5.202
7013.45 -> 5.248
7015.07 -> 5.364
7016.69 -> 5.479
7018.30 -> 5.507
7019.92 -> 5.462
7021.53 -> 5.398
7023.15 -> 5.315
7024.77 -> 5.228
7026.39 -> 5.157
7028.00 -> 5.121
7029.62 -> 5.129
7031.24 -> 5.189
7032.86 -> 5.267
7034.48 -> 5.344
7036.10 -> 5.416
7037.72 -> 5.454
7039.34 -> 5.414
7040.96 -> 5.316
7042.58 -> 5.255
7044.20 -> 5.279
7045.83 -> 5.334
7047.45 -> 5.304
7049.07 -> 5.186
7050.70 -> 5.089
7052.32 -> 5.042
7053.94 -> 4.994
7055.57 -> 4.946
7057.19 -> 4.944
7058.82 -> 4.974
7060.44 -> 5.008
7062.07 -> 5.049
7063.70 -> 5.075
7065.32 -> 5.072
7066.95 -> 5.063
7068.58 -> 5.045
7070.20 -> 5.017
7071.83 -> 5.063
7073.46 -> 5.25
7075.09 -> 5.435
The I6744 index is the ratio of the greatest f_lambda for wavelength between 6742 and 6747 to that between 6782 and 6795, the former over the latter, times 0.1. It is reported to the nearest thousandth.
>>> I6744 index 0.100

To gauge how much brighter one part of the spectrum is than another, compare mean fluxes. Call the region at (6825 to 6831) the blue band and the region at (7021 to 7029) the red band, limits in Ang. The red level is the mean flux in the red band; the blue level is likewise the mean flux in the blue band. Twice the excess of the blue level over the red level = -0.2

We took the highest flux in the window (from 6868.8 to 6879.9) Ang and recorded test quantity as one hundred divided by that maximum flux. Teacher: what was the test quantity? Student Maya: 19.0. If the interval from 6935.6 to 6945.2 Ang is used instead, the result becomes 18.9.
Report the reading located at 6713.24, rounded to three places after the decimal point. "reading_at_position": 5.664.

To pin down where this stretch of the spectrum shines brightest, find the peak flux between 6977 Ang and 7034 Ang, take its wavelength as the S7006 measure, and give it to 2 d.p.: 7018.30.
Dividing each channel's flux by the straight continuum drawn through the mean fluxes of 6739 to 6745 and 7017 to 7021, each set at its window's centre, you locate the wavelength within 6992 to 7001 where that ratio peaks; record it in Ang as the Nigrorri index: 6998.94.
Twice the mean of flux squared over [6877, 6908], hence 57.2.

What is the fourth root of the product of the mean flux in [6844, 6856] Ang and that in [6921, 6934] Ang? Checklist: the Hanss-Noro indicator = 2.29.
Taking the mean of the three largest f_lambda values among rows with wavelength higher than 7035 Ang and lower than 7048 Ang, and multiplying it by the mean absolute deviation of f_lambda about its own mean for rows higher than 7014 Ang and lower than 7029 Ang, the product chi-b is 0.63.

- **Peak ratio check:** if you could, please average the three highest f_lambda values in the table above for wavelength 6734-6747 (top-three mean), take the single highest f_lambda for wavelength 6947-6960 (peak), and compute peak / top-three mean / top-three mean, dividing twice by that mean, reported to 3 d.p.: 0.174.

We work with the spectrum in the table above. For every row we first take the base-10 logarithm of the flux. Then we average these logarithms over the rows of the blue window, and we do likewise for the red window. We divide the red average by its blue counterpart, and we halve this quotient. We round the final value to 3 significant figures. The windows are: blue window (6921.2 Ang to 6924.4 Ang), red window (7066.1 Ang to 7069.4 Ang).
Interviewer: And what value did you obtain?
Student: 0.482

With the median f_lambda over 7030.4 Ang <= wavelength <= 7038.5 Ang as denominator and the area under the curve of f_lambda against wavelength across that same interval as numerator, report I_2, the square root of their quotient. 2.843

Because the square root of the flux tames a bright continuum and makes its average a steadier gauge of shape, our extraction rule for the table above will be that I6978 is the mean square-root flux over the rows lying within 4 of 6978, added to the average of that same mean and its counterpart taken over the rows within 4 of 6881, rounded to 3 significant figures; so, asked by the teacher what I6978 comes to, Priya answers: 4.60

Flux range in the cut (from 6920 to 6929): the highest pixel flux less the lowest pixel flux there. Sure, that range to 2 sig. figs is 0.21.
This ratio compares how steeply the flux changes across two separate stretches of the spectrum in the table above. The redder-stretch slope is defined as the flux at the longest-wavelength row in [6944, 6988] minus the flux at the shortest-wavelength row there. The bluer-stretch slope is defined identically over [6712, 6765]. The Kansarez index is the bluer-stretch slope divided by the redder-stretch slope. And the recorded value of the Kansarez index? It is -1.5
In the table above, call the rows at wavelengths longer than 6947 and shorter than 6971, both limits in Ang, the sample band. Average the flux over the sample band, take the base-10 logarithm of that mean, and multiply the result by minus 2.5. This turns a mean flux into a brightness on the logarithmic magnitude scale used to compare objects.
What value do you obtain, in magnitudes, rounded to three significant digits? -1.78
